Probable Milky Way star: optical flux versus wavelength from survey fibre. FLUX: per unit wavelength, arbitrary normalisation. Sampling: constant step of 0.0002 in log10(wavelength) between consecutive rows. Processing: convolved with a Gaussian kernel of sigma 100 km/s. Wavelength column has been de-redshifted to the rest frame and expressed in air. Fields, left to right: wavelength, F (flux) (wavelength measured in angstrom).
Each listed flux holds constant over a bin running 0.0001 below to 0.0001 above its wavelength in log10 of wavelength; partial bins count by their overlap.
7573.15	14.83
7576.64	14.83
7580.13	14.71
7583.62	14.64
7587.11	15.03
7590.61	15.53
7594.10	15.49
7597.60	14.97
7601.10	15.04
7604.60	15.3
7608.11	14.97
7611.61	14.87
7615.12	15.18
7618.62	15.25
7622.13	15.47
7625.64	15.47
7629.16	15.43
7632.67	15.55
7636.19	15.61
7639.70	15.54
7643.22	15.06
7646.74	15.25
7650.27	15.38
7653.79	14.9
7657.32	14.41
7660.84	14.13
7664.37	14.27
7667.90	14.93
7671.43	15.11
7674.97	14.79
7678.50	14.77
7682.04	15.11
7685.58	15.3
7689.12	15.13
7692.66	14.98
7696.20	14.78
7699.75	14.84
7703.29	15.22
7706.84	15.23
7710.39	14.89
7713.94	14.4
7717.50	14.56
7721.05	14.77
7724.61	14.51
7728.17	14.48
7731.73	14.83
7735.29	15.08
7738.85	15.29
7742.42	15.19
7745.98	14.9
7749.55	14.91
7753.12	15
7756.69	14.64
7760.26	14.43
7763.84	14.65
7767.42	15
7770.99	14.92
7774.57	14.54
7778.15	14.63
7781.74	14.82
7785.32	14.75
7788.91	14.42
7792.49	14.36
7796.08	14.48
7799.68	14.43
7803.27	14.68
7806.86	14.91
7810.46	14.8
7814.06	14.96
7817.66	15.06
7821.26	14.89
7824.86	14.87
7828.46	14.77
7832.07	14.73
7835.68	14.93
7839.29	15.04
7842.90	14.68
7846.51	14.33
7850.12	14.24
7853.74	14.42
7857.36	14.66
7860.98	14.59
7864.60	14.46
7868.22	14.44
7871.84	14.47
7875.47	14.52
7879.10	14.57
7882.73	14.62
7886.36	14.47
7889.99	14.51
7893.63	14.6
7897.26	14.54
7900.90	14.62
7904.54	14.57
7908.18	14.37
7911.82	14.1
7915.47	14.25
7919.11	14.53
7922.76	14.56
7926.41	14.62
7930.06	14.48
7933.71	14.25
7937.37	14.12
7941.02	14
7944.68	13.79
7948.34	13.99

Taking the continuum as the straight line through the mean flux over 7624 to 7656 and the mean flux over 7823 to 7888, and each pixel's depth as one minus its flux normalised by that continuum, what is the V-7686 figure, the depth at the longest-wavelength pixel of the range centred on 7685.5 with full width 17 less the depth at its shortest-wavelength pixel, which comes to -0.017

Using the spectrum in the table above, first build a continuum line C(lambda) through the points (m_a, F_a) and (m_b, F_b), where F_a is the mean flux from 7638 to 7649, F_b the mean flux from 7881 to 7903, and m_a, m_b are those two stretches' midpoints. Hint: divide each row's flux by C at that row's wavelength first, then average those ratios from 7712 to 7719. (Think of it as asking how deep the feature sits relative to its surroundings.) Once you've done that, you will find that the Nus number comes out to 0.961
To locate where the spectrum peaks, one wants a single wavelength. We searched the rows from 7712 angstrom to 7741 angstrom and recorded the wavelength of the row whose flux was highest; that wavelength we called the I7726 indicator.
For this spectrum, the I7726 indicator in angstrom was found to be 7738.85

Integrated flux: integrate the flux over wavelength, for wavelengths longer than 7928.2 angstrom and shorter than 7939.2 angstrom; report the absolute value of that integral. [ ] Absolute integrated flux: 157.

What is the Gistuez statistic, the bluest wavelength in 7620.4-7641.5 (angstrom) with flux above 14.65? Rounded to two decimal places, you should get 7622.13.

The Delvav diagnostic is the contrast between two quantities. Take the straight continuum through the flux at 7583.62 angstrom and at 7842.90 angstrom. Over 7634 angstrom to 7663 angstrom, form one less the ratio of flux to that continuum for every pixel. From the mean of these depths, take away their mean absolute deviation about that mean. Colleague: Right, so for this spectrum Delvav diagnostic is -0.055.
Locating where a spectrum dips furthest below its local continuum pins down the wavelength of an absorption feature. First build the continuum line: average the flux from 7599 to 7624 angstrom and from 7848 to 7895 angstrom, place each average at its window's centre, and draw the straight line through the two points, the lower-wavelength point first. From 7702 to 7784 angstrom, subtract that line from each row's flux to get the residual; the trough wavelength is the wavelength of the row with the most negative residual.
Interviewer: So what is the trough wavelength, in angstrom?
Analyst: 7713.94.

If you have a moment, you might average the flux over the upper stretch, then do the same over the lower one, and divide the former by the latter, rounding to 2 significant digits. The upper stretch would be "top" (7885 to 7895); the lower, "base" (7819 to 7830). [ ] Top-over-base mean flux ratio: 0.98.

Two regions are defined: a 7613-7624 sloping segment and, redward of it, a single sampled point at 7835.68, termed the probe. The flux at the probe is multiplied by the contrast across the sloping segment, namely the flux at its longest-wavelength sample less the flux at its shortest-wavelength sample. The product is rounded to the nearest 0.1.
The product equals 4.3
